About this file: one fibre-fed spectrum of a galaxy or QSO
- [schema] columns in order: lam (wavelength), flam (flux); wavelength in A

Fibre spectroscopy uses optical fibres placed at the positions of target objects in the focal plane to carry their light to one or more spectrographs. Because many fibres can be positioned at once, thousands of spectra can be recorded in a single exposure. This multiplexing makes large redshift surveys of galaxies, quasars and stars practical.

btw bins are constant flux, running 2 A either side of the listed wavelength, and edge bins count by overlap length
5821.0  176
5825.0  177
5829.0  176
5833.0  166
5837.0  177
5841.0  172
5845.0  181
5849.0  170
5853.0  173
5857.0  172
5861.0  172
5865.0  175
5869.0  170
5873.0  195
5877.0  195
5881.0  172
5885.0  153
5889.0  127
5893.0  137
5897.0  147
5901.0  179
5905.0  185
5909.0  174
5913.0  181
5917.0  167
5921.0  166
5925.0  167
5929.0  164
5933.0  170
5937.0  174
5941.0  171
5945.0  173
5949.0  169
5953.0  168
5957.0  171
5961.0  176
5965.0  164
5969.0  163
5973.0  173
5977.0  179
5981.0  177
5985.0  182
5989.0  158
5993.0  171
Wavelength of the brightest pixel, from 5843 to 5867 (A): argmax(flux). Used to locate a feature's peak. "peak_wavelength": 5845.0 A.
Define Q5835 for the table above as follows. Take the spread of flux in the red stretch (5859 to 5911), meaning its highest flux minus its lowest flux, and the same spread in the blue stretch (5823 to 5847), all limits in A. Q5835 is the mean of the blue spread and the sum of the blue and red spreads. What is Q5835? 49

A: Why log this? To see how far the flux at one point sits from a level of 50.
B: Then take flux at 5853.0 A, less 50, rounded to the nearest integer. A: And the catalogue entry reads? 123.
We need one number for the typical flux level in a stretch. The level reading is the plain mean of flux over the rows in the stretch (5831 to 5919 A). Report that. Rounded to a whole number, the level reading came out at 170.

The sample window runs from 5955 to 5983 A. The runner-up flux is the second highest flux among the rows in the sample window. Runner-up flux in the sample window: 177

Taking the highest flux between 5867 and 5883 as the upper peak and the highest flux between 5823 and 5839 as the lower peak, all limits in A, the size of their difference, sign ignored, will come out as 18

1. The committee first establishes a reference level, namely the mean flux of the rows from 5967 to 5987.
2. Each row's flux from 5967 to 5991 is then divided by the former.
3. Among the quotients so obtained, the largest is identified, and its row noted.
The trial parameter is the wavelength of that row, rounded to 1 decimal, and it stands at 5985.0 A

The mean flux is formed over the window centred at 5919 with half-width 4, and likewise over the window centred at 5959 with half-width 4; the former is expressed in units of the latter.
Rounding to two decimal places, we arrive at 0.96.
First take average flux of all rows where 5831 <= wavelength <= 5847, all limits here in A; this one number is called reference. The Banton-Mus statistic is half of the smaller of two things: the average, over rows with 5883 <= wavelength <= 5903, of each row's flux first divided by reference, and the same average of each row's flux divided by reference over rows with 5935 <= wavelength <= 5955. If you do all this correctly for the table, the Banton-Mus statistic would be 0.427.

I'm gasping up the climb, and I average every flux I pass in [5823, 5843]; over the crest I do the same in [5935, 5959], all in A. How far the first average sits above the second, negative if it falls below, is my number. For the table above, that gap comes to 3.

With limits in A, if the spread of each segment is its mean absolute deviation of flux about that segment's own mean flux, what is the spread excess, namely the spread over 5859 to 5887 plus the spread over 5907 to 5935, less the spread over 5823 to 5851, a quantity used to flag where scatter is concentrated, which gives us 11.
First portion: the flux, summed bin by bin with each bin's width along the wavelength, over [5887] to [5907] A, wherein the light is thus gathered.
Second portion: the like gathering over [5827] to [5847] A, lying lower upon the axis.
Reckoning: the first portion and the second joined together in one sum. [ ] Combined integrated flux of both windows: 6588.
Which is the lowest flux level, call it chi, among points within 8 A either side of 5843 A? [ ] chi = 170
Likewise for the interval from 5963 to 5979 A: 163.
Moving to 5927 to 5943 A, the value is 164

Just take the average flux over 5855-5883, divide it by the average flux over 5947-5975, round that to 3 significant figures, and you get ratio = 1.06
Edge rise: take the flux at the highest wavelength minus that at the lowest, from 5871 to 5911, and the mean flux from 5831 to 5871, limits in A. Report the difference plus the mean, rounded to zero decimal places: 152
